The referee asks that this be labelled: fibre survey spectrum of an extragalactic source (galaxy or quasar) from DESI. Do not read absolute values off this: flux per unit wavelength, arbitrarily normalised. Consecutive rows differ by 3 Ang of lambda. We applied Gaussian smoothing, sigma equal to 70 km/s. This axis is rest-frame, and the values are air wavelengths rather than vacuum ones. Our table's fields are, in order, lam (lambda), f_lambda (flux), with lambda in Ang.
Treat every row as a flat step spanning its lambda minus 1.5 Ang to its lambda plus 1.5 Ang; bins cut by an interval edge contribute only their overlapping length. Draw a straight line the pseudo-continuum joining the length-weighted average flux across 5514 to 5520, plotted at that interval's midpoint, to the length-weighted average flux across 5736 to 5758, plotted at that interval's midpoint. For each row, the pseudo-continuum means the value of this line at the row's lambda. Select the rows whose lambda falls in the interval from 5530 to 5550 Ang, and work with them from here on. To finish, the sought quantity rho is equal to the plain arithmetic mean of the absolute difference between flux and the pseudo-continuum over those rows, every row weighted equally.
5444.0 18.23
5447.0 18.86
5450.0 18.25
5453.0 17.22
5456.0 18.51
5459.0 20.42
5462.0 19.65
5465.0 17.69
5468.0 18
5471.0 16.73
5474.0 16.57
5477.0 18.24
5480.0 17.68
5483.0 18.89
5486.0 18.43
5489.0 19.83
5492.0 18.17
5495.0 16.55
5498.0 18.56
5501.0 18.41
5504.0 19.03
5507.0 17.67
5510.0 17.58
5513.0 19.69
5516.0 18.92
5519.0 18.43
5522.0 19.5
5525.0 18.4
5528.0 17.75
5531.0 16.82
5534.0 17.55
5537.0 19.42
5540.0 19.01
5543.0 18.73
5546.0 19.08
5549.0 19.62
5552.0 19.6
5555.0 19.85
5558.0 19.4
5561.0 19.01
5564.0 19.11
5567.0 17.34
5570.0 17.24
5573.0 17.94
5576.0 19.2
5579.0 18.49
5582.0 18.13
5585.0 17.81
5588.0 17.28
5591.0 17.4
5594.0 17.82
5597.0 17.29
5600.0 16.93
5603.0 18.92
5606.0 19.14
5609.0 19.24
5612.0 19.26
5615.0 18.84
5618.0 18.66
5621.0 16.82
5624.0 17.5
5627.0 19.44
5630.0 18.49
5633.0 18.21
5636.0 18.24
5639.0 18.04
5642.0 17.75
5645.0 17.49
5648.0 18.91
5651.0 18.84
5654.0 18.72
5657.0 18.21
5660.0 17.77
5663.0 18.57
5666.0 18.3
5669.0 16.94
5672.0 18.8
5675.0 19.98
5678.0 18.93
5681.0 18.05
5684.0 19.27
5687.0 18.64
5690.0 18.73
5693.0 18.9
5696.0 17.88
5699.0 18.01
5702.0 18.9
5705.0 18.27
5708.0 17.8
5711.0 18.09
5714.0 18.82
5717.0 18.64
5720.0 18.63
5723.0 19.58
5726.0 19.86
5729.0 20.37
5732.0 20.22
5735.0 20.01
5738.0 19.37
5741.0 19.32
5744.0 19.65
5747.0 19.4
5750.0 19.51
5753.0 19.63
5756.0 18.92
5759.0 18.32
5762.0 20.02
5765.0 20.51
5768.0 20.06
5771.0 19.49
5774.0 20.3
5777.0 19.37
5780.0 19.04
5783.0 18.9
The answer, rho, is 0.73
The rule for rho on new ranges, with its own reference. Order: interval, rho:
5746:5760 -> 0.39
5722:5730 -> 0.60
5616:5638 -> 0.98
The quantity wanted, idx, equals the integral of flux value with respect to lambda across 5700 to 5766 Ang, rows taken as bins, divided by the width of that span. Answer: 19.2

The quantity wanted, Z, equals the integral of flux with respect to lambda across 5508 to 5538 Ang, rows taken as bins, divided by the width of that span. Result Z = 18.4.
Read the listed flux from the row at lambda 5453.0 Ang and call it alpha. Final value 17.22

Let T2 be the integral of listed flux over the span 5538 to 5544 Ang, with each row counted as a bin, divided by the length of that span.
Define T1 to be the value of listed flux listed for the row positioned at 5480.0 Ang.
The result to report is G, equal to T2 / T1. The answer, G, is 1.07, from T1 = 17.68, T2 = 18.9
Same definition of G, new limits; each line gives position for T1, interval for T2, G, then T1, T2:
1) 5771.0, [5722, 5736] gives 1.03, 19.49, 20.0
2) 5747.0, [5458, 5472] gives 0.95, 19.4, 18.5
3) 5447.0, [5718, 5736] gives 1.05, 18.86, 19.7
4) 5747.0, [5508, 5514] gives 0.95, 19.4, 18.5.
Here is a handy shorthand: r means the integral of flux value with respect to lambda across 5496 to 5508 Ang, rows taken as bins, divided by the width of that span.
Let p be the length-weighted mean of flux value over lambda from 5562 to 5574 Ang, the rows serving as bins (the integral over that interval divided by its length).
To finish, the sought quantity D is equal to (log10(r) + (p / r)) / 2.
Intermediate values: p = 18.0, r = 18.4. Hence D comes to 1.121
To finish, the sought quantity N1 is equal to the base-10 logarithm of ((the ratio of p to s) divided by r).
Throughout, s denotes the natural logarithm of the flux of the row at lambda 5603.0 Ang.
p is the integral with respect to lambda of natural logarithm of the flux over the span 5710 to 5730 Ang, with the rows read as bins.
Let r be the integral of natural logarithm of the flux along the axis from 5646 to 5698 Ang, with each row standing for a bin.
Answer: -0.88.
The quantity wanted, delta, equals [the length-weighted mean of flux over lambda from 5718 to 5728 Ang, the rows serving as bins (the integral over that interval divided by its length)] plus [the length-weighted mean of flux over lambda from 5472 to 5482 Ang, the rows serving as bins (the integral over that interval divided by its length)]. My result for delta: 36.9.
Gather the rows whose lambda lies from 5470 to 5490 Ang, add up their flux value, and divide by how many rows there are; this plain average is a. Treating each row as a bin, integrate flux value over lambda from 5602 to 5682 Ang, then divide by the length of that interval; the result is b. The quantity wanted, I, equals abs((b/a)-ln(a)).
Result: 1.87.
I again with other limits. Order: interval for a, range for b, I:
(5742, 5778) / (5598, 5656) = 2.04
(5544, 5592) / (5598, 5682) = 1.93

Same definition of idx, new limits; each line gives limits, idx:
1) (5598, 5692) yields 18.4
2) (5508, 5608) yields 18.4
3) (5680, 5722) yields 18.5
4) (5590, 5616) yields 18.3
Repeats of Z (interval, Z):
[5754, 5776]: 19.7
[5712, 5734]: 19.4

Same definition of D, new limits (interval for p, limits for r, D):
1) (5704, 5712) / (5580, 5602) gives 1.136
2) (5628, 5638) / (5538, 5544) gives 1.123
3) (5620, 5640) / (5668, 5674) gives 1.130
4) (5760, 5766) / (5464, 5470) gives 1.190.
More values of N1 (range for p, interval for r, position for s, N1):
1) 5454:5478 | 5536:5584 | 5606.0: -0.78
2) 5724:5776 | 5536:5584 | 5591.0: -0.41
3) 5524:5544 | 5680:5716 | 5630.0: -0.72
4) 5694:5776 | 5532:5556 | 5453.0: 0.08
